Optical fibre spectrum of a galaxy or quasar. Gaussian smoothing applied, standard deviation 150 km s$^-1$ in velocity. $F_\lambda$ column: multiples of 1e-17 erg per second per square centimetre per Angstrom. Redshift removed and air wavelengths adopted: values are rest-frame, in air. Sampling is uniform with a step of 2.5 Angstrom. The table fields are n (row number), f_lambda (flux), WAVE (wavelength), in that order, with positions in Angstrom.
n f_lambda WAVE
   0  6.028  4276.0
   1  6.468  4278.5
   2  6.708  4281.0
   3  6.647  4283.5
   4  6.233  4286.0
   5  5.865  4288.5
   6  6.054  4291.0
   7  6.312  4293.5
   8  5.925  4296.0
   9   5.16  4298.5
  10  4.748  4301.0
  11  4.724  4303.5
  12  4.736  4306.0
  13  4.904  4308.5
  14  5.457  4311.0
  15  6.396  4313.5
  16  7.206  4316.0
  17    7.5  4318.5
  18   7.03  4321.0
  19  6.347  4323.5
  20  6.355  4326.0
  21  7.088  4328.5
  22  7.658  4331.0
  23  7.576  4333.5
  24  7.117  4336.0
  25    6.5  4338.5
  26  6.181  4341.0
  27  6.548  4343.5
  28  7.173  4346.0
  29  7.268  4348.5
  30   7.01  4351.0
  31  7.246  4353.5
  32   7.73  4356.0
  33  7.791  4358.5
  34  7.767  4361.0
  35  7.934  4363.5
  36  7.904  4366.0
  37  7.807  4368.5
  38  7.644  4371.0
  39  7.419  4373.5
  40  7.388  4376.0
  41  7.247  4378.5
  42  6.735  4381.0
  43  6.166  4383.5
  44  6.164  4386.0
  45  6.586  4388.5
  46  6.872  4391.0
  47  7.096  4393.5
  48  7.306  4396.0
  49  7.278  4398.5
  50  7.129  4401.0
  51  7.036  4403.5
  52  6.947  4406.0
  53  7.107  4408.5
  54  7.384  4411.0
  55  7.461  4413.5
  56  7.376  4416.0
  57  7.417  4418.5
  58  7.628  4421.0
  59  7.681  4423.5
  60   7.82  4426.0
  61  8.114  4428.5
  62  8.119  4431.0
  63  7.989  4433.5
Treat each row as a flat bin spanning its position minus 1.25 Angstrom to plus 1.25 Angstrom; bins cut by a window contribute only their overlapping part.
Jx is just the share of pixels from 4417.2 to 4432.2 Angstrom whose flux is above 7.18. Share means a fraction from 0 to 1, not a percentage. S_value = 1.0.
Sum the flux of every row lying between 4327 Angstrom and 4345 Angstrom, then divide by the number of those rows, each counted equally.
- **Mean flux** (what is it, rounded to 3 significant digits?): 6.95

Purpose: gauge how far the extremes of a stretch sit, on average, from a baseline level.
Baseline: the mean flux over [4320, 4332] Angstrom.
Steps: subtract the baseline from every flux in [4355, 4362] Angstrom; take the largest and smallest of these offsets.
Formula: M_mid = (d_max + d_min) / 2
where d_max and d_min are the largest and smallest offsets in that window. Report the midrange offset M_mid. 0.9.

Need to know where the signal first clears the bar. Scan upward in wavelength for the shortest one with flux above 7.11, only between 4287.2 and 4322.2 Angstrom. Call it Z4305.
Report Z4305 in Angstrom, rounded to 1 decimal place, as 4316.0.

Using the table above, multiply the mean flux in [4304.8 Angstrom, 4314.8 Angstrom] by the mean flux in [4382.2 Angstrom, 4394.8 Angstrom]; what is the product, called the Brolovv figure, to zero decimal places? 35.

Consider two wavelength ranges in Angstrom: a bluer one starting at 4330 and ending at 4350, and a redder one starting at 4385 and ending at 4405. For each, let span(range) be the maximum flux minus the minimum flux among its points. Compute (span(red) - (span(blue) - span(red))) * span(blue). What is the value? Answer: 1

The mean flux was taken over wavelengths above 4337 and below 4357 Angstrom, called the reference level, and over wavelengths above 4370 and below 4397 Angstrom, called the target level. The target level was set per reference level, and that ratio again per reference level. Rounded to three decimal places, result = 0.144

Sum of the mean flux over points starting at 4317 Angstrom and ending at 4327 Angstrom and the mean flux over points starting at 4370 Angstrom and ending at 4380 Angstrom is 14.2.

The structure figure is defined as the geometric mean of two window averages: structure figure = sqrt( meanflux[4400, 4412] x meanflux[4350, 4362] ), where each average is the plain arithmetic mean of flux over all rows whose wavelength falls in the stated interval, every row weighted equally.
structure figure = 7.3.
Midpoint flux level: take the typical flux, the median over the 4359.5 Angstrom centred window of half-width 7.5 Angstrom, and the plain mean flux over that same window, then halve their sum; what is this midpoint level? 7.75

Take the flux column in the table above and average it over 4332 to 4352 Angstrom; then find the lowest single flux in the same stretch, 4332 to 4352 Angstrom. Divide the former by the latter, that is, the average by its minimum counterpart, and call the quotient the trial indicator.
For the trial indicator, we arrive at 1.12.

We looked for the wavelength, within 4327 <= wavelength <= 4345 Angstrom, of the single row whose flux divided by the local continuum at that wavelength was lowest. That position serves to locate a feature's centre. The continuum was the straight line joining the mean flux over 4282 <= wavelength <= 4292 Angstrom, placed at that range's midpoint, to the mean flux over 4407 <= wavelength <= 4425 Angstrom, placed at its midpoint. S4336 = 4341.0 Angstrom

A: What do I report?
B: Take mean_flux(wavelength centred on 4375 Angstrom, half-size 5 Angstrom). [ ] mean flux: 7.4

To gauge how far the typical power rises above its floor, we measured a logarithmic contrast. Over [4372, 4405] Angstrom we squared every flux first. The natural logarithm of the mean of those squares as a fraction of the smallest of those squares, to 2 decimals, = 0.25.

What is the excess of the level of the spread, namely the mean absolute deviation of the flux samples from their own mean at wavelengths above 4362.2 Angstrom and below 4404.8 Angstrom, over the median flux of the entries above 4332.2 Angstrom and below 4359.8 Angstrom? -6.8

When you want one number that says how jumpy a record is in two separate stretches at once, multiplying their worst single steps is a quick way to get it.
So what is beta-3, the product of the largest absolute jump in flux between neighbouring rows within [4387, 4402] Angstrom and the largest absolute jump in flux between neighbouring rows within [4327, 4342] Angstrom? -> 0.18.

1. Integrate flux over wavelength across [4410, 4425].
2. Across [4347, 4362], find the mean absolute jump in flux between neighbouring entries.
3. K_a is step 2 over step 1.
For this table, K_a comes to 0.0019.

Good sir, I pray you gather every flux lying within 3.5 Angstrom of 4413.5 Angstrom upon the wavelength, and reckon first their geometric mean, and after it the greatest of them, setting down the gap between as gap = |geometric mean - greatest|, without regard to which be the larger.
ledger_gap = 0.054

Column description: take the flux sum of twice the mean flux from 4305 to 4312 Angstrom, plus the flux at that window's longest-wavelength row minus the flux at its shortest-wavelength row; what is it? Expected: 10.8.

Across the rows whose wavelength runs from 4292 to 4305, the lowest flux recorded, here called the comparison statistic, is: 4.724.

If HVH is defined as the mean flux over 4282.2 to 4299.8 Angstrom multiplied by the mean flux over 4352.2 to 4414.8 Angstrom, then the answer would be 43.7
